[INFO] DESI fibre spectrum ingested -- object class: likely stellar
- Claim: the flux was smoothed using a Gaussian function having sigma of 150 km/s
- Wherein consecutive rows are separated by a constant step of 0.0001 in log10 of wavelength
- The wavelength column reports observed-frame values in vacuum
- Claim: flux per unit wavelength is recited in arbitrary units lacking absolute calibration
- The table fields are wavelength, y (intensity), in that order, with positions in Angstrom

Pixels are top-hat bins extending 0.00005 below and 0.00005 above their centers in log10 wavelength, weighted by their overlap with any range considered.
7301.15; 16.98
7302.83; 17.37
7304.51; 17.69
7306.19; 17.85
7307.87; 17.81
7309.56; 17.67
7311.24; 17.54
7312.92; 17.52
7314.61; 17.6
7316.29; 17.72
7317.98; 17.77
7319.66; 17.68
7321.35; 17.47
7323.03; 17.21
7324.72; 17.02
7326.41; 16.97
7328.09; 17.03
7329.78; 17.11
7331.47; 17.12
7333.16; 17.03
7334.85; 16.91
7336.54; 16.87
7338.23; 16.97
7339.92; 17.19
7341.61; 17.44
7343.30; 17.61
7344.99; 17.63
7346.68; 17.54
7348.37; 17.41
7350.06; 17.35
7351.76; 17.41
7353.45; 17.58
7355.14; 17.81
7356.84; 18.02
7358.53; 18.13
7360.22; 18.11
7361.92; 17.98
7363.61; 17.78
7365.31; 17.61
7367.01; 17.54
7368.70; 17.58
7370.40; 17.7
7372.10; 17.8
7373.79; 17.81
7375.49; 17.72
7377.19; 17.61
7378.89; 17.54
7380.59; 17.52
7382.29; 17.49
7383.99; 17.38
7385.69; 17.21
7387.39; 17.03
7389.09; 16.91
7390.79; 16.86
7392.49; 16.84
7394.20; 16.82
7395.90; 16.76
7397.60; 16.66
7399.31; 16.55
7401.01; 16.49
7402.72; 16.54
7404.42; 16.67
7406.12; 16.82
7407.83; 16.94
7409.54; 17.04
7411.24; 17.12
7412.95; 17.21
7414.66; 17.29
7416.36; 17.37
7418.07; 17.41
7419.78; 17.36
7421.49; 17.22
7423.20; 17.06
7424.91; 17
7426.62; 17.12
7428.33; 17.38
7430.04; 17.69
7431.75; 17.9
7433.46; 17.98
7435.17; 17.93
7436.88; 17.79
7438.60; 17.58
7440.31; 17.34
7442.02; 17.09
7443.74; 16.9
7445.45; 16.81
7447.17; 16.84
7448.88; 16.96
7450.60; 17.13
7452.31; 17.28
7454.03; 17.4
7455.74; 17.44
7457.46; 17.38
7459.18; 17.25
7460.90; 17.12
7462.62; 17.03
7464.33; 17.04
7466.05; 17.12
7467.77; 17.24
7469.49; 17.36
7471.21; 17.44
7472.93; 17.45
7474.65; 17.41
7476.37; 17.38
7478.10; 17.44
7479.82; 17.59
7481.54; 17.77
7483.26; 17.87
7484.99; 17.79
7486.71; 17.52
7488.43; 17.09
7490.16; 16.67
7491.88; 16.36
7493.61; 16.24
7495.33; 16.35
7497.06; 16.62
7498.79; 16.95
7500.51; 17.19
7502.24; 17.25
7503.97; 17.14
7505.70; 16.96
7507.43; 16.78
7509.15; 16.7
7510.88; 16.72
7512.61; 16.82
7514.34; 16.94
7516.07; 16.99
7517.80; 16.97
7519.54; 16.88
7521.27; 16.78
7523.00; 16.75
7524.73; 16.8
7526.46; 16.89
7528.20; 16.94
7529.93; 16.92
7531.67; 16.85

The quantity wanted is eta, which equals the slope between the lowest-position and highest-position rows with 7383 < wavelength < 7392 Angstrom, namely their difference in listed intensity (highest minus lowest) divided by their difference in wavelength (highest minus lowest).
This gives -0.08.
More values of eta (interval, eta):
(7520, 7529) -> 0.02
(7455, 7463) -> -0.06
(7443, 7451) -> 0.03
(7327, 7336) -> -0.02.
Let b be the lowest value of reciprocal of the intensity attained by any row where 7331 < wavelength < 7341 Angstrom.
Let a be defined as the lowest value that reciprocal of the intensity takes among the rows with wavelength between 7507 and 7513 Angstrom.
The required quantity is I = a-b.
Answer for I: 0.0013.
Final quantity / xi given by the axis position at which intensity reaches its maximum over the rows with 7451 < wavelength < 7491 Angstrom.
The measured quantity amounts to 7483.26 Angstrom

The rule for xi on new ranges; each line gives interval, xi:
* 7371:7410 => 7373.79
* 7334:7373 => 7358.53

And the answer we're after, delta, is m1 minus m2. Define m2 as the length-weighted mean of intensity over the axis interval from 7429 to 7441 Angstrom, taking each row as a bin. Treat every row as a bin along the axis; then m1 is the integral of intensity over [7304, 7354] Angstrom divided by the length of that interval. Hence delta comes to -0.4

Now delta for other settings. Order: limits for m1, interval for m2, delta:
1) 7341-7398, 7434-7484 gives 0.2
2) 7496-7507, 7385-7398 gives 0.1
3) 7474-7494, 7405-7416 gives 0.2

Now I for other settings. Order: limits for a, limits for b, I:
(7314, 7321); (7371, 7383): 0.0001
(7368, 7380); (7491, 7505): -0.0018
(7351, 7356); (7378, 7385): -0.0009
